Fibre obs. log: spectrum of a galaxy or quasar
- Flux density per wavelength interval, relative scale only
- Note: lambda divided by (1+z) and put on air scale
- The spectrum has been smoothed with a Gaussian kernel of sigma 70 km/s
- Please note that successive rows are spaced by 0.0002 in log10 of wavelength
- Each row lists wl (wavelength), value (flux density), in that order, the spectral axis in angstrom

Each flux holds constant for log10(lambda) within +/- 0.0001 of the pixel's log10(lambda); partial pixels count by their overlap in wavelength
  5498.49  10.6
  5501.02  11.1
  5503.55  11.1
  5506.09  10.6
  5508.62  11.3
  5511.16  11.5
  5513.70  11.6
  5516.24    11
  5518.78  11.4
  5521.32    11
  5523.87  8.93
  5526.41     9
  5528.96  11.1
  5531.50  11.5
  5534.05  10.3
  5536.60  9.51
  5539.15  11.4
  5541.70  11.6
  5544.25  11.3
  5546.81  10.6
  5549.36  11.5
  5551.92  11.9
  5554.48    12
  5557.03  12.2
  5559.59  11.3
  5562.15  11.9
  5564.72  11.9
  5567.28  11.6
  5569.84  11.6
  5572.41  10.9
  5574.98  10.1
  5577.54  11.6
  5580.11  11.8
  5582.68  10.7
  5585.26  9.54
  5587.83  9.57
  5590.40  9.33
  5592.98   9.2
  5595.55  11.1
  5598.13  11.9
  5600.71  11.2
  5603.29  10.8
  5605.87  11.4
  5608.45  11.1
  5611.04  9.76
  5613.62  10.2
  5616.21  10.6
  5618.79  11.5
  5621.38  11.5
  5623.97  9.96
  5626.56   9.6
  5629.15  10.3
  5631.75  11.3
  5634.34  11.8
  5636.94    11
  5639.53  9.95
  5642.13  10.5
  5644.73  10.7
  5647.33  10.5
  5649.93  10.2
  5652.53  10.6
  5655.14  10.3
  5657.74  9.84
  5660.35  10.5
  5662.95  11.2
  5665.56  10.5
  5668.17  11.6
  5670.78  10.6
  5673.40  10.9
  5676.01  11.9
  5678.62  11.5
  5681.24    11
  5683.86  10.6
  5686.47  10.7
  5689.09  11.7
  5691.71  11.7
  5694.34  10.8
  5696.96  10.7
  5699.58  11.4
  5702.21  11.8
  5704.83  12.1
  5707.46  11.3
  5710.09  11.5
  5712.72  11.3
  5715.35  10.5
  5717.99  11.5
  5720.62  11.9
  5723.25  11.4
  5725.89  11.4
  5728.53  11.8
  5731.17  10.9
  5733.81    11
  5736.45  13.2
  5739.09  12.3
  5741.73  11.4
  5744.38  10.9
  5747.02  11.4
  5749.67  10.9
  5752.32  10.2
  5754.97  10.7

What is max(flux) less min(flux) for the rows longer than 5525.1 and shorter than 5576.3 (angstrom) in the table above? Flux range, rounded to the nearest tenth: 3.2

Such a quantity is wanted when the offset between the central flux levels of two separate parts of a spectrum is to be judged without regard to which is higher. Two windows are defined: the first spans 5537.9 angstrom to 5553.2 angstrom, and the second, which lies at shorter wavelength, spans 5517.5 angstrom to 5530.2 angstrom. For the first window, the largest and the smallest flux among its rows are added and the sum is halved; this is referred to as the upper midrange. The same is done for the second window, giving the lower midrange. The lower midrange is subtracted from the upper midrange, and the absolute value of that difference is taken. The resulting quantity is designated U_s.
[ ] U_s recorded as 1.1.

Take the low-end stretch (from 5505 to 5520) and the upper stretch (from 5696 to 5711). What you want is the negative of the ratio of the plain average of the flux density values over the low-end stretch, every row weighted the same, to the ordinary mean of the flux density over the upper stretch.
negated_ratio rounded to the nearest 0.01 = -0.98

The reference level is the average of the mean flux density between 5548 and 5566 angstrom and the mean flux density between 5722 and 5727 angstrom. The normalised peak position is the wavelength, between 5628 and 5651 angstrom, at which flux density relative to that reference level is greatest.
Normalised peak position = 5634.34 angstrom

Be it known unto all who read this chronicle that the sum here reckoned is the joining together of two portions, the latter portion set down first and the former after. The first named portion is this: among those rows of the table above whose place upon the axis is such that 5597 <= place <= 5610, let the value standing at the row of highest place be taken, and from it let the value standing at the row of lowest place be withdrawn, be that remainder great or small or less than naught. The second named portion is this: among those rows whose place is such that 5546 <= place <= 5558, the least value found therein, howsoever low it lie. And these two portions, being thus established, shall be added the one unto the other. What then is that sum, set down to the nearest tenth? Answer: 9.8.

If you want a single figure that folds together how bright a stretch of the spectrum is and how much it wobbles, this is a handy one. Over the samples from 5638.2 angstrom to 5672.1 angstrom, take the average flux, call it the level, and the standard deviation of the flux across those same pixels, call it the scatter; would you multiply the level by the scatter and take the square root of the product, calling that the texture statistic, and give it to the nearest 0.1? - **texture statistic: 2.2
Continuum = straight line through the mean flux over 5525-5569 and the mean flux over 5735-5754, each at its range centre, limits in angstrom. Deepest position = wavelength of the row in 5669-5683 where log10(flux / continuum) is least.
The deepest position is 5670.78 angstrom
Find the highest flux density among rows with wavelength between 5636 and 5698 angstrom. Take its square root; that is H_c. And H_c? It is 3.45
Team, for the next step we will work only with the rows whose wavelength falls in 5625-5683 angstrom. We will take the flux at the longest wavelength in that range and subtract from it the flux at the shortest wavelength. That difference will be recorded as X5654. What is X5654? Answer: 1.4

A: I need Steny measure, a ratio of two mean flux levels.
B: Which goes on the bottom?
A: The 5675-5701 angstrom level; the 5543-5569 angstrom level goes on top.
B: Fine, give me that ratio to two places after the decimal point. 1.04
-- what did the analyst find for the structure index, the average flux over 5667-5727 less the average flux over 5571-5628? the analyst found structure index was 0.7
